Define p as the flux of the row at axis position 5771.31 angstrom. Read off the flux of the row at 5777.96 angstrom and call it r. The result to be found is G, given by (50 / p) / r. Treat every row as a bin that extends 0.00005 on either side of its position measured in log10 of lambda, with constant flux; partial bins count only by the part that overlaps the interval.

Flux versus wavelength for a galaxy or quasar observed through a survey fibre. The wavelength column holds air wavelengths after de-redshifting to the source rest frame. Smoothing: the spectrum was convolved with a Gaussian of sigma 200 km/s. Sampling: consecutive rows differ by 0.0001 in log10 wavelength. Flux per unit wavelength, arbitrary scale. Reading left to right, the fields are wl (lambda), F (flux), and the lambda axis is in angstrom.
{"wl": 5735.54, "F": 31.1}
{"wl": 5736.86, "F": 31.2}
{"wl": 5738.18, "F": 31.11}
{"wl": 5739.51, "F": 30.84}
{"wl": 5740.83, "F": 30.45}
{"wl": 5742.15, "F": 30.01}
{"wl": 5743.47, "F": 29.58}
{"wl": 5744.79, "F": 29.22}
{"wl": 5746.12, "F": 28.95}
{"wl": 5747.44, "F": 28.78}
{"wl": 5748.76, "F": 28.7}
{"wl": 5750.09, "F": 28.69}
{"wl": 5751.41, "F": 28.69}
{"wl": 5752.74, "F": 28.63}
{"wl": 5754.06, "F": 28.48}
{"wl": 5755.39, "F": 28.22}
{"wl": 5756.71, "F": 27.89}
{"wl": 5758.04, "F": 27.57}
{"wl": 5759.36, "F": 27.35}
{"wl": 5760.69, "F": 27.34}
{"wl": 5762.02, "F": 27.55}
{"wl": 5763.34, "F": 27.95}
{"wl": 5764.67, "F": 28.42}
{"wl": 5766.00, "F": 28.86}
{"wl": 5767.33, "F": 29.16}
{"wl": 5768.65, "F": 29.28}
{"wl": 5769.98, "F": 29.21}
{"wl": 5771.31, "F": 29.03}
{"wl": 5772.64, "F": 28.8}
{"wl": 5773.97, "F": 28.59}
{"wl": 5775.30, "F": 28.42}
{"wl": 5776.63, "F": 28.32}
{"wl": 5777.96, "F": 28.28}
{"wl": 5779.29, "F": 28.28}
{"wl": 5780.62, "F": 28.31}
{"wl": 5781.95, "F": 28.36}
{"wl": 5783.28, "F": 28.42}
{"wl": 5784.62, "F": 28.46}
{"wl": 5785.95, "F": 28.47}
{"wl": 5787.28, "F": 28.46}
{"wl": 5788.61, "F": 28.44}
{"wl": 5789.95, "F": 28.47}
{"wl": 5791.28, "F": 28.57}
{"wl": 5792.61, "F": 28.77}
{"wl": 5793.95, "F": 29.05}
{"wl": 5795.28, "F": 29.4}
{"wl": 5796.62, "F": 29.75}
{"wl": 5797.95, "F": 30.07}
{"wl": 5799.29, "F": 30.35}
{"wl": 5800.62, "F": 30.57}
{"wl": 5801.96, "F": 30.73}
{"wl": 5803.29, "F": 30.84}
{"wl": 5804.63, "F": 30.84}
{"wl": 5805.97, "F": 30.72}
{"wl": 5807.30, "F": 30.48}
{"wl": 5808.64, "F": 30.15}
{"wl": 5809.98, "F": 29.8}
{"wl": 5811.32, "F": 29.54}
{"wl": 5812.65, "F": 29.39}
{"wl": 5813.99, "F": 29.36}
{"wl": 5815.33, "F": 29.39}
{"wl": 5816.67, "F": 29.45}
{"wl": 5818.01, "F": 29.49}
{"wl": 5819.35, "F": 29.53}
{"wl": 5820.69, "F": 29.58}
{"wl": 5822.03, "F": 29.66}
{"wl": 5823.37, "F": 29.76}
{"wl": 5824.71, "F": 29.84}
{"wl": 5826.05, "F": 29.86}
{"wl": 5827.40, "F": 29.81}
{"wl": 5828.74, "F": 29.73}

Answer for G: 0.0609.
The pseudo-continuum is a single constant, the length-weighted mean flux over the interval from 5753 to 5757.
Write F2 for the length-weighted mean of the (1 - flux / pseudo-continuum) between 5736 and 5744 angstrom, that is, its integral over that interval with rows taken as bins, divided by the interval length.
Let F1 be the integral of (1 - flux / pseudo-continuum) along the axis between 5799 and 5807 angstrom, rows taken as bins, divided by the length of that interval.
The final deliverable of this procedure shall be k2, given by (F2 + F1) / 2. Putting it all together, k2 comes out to -0.082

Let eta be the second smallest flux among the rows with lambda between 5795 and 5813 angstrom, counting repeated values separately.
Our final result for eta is 29.4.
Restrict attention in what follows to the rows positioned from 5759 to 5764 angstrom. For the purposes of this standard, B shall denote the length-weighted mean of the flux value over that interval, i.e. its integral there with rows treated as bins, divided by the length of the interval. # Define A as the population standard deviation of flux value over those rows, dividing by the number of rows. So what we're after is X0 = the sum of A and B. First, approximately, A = 0.25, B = 27.6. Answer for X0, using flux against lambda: 27.8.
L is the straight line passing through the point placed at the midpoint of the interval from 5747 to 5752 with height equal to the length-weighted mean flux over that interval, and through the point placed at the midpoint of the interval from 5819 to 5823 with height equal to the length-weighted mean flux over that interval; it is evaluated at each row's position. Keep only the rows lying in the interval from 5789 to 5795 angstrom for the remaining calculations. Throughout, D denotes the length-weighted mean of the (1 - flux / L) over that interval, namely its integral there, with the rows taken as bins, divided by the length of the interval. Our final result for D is 0.017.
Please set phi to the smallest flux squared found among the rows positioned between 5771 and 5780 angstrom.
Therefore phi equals 800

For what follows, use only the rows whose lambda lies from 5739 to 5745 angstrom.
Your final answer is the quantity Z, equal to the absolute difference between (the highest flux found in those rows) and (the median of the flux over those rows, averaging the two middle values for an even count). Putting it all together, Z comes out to 0.83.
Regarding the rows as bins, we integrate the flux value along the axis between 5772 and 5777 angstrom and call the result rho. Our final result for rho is 143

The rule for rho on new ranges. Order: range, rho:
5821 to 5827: 178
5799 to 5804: 153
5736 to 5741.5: 170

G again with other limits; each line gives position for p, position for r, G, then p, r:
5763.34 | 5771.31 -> 0.0616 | 27.95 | 29.03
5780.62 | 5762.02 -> 0.0641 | 28.31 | 27.55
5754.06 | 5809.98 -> 0.0589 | 28.48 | 29.8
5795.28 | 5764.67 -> 0.0598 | 29.4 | 28.42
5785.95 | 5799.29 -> 0.0579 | 28.47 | 30.35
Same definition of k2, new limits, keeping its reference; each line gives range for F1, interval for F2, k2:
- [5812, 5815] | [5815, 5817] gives -0.039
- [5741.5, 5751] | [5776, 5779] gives -0.014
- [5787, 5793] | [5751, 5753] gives -0.010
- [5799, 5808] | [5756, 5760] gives -0.029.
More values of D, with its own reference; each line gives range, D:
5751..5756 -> 0.009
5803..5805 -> -0.049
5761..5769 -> 0.016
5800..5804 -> -0.046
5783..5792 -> 0.025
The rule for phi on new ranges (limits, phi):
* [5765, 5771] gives 833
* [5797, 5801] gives 904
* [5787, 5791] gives 809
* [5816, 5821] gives 867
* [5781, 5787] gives 804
